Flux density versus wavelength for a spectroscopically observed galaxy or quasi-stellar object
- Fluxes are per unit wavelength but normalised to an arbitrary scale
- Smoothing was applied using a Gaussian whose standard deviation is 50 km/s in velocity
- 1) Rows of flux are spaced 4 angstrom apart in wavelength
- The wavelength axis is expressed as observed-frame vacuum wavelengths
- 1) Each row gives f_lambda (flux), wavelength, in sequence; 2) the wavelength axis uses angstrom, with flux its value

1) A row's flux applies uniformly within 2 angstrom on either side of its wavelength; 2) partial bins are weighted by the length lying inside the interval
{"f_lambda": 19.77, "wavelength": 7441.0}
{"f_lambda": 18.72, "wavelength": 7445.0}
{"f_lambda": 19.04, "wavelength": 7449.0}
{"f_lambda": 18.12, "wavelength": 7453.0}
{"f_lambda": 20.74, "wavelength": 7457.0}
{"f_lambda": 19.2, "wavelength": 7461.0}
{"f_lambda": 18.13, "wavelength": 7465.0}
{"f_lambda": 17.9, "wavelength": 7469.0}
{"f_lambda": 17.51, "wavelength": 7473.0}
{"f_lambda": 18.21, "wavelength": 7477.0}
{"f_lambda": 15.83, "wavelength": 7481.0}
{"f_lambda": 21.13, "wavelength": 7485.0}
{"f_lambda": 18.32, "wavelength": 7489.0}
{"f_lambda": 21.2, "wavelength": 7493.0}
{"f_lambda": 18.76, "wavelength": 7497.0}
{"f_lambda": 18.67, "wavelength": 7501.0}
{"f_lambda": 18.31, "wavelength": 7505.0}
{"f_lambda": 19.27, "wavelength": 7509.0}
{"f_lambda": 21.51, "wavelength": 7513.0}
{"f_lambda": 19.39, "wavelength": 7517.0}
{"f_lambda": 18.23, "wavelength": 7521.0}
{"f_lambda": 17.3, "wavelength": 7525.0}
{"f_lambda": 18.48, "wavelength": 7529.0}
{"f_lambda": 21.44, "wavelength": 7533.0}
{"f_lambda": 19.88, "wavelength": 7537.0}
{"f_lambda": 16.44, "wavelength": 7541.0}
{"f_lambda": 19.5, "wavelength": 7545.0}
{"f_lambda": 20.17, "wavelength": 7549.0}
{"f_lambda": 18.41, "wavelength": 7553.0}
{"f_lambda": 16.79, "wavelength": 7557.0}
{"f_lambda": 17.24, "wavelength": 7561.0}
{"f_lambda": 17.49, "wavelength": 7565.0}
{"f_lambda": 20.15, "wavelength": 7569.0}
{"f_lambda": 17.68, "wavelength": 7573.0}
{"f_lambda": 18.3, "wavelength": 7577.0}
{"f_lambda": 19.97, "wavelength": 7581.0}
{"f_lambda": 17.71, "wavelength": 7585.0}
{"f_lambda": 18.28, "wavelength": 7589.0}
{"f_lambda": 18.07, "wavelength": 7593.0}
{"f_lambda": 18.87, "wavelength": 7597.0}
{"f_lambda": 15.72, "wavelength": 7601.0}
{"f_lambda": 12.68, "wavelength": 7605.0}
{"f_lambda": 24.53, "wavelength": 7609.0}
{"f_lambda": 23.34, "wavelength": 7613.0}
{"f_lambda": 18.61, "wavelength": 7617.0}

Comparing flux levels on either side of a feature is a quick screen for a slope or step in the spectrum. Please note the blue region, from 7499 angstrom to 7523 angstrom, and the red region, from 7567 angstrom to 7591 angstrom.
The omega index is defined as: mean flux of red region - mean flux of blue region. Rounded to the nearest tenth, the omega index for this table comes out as -0.5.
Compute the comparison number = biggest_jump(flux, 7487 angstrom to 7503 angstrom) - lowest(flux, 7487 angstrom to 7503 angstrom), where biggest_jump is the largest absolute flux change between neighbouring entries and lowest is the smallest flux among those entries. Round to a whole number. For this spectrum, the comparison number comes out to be -15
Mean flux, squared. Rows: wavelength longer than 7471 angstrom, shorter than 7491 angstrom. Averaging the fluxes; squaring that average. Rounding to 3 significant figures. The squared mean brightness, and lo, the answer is 331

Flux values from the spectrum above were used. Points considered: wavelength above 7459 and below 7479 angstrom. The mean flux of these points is 18.2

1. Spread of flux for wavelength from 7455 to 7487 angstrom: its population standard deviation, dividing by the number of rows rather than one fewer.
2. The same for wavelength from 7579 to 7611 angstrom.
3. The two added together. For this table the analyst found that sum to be 4.8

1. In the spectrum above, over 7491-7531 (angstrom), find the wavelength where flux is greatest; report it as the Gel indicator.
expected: 7513.0 angstrom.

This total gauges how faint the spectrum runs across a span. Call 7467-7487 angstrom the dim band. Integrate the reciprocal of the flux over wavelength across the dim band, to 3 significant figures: 1.11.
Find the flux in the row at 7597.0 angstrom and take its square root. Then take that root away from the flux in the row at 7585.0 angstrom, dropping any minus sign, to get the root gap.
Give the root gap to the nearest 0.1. 13.4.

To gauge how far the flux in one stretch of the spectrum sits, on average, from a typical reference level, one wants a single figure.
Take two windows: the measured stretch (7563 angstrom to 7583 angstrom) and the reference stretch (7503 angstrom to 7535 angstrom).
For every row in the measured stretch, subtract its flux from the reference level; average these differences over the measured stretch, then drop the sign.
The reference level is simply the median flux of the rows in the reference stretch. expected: 0.16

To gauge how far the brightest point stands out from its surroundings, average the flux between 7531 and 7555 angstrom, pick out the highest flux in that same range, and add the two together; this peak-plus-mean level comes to 40.7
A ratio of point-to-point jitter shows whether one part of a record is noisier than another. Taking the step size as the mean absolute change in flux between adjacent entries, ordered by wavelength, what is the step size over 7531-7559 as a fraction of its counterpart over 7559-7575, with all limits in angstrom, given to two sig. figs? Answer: 1.1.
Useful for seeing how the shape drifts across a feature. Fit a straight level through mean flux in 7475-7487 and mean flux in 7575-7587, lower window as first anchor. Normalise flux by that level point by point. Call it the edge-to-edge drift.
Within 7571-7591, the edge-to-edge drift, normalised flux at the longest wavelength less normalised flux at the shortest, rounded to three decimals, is 0.030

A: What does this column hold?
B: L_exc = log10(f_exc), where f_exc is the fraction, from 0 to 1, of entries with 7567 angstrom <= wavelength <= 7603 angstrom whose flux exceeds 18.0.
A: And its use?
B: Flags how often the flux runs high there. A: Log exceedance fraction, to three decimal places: -0.176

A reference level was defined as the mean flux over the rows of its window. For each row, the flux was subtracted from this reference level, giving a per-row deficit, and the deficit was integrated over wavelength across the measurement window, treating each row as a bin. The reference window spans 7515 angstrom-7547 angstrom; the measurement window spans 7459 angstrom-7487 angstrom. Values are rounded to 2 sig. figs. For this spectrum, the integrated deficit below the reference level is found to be 16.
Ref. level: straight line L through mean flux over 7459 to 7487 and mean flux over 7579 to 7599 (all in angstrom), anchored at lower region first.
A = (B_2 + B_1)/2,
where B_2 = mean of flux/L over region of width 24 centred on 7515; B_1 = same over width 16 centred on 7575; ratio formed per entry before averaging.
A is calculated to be 1.03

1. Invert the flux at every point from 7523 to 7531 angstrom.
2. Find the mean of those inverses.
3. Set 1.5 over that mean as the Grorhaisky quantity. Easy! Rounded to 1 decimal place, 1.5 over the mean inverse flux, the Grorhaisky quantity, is 26.8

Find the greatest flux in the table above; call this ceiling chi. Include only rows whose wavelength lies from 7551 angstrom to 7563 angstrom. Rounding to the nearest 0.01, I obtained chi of 18.41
